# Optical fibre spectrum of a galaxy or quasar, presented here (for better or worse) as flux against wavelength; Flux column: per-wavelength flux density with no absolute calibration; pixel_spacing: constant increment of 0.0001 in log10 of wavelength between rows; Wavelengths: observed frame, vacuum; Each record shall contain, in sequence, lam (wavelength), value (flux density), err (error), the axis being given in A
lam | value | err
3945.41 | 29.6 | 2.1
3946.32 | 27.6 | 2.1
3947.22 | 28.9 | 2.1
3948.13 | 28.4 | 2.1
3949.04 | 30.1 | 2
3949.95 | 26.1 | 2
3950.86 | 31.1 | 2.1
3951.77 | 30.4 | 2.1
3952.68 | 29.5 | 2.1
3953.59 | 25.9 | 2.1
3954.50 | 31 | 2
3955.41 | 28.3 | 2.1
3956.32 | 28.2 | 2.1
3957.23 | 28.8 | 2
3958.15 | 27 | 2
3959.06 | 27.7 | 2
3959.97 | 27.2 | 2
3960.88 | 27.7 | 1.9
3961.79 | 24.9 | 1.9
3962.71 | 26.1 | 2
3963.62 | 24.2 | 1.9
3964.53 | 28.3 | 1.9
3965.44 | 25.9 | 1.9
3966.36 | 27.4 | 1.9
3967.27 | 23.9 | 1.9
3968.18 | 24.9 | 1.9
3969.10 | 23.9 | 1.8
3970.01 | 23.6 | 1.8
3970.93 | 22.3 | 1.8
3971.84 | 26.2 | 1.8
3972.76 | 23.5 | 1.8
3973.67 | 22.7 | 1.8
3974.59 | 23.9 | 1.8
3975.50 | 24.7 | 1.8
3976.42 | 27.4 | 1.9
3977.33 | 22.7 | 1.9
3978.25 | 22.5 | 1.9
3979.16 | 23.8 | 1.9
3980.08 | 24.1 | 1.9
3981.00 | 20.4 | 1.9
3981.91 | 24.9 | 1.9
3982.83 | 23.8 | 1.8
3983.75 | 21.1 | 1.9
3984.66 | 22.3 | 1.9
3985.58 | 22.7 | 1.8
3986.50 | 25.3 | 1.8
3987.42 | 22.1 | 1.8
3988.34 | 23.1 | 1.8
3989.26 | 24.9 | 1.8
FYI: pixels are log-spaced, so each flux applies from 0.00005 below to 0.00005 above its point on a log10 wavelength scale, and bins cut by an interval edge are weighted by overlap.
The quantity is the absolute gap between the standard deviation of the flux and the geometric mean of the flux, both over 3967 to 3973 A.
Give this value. 23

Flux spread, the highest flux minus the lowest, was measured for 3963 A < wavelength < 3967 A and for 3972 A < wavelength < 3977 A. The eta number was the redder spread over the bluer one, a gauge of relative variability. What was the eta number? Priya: 1.1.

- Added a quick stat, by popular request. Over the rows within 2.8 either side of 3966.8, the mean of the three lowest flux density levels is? 24.2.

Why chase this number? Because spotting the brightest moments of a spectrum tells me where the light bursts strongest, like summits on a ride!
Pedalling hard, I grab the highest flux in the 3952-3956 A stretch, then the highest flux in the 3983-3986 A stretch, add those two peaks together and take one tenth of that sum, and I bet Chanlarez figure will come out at 5.4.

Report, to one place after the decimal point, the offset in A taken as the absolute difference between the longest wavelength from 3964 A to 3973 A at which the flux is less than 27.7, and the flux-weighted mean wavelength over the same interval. 4.2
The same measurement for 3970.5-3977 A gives 2.7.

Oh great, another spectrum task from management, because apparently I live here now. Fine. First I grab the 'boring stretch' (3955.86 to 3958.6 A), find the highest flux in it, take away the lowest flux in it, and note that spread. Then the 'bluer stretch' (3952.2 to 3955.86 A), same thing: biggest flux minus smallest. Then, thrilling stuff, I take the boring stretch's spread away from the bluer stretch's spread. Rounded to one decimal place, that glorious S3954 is 3.3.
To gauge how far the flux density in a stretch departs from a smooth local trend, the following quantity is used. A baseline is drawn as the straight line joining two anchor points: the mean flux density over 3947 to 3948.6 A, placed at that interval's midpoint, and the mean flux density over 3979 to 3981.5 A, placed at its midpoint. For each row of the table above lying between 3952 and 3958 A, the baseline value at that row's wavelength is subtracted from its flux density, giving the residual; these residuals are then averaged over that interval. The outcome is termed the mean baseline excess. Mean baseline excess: 1.3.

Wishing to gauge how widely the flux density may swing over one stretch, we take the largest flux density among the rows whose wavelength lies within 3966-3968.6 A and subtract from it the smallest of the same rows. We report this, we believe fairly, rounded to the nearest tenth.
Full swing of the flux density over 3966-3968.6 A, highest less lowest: 3.5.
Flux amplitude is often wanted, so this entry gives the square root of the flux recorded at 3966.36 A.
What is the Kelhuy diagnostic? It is 5.23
